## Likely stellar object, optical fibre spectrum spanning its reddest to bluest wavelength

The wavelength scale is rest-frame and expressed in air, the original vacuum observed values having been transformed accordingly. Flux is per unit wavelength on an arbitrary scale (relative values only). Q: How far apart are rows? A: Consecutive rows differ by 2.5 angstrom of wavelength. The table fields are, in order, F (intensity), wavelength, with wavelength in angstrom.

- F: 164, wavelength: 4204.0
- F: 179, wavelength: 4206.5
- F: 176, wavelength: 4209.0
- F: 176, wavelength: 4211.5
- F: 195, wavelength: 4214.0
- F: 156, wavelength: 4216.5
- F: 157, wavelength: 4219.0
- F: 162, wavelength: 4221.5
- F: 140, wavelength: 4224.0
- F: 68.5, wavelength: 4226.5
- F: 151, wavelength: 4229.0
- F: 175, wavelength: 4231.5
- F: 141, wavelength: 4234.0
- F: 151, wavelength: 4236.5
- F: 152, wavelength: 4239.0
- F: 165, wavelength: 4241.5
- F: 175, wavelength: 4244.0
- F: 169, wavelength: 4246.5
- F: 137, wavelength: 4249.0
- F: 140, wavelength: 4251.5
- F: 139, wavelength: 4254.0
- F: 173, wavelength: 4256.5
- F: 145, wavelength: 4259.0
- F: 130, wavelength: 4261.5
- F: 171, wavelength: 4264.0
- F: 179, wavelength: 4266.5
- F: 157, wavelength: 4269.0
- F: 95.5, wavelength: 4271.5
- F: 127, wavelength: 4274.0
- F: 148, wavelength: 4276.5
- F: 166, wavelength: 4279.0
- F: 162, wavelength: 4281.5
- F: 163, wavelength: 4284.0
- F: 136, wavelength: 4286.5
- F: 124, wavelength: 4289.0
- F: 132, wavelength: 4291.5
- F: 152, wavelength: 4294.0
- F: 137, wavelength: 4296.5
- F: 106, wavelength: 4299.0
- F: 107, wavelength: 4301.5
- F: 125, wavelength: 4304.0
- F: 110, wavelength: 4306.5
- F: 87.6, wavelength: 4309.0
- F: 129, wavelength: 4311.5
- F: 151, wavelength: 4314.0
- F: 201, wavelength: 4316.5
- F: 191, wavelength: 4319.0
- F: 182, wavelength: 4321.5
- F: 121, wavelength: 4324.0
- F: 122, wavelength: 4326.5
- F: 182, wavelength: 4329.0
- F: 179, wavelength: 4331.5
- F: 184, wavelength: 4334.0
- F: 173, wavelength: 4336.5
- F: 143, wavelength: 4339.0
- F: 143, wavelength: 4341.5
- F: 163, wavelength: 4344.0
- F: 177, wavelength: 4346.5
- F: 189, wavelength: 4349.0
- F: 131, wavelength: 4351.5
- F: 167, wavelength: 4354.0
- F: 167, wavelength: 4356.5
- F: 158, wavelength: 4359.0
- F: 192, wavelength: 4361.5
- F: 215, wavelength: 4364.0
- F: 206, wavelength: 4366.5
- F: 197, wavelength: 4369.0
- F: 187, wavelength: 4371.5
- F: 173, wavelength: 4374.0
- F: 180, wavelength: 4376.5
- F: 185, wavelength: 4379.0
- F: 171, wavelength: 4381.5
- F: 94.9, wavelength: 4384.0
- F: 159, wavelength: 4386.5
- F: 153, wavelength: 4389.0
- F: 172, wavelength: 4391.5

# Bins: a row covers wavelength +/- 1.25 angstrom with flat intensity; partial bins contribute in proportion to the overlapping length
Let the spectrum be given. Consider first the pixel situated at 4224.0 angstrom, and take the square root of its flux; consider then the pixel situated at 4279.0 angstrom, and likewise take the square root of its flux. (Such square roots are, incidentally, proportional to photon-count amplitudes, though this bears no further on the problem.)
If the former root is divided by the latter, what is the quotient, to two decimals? 0.92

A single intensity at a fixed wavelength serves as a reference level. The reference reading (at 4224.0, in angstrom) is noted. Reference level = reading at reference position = 140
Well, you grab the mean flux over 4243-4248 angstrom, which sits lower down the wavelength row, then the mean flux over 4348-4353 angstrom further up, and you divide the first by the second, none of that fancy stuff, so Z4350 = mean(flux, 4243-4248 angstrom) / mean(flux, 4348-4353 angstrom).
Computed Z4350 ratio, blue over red 1.07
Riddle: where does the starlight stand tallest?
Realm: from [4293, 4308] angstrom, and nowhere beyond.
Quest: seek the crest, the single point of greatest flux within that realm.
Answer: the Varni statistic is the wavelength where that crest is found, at 4294.0 angstrom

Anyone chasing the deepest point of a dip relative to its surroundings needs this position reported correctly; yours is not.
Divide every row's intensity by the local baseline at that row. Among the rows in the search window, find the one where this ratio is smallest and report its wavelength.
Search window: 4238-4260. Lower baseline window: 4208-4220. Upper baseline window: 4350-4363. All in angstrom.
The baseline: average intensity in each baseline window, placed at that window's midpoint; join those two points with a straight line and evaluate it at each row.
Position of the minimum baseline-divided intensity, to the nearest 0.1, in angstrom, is 4249.0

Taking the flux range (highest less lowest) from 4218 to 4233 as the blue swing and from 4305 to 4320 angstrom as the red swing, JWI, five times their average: 550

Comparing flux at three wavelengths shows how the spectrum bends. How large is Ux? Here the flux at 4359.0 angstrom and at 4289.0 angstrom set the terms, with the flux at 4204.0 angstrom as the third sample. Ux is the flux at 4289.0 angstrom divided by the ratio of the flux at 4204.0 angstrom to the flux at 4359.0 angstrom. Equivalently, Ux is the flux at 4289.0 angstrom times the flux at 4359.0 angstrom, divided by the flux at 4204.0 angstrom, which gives 119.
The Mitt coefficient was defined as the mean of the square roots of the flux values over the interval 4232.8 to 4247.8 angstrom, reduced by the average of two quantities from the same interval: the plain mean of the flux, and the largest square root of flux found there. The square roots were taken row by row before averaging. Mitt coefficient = -73.4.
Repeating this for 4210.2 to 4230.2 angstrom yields -70.2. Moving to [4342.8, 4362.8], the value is -78.0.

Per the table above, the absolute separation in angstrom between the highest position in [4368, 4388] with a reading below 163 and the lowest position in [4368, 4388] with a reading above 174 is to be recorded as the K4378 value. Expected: 17.5 angstrom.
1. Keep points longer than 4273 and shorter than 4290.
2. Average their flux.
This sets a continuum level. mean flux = 147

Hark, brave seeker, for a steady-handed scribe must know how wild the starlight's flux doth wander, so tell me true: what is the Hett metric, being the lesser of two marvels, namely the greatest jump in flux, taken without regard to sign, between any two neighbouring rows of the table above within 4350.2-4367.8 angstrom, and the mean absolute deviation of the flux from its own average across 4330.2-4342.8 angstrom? 17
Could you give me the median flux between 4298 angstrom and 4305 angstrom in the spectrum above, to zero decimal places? 107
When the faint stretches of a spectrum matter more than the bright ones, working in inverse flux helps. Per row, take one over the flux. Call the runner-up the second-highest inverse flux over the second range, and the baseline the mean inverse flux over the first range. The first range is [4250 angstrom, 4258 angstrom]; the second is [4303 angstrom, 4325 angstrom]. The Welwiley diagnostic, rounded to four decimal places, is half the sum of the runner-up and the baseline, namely 0.0079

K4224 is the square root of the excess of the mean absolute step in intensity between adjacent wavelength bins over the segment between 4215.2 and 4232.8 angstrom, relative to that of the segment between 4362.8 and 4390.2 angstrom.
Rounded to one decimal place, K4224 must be 3.6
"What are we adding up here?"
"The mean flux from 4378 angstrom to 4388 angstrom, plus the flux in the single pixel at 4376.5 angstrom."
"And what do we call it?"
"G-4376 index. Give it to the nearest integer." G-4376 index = 332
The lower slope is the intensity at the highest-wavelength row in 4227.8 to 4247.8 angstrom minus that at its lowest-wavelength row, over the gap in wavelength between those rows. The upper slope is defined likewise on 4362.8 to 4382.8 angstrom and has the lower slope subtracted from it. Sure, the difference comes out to -3.5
